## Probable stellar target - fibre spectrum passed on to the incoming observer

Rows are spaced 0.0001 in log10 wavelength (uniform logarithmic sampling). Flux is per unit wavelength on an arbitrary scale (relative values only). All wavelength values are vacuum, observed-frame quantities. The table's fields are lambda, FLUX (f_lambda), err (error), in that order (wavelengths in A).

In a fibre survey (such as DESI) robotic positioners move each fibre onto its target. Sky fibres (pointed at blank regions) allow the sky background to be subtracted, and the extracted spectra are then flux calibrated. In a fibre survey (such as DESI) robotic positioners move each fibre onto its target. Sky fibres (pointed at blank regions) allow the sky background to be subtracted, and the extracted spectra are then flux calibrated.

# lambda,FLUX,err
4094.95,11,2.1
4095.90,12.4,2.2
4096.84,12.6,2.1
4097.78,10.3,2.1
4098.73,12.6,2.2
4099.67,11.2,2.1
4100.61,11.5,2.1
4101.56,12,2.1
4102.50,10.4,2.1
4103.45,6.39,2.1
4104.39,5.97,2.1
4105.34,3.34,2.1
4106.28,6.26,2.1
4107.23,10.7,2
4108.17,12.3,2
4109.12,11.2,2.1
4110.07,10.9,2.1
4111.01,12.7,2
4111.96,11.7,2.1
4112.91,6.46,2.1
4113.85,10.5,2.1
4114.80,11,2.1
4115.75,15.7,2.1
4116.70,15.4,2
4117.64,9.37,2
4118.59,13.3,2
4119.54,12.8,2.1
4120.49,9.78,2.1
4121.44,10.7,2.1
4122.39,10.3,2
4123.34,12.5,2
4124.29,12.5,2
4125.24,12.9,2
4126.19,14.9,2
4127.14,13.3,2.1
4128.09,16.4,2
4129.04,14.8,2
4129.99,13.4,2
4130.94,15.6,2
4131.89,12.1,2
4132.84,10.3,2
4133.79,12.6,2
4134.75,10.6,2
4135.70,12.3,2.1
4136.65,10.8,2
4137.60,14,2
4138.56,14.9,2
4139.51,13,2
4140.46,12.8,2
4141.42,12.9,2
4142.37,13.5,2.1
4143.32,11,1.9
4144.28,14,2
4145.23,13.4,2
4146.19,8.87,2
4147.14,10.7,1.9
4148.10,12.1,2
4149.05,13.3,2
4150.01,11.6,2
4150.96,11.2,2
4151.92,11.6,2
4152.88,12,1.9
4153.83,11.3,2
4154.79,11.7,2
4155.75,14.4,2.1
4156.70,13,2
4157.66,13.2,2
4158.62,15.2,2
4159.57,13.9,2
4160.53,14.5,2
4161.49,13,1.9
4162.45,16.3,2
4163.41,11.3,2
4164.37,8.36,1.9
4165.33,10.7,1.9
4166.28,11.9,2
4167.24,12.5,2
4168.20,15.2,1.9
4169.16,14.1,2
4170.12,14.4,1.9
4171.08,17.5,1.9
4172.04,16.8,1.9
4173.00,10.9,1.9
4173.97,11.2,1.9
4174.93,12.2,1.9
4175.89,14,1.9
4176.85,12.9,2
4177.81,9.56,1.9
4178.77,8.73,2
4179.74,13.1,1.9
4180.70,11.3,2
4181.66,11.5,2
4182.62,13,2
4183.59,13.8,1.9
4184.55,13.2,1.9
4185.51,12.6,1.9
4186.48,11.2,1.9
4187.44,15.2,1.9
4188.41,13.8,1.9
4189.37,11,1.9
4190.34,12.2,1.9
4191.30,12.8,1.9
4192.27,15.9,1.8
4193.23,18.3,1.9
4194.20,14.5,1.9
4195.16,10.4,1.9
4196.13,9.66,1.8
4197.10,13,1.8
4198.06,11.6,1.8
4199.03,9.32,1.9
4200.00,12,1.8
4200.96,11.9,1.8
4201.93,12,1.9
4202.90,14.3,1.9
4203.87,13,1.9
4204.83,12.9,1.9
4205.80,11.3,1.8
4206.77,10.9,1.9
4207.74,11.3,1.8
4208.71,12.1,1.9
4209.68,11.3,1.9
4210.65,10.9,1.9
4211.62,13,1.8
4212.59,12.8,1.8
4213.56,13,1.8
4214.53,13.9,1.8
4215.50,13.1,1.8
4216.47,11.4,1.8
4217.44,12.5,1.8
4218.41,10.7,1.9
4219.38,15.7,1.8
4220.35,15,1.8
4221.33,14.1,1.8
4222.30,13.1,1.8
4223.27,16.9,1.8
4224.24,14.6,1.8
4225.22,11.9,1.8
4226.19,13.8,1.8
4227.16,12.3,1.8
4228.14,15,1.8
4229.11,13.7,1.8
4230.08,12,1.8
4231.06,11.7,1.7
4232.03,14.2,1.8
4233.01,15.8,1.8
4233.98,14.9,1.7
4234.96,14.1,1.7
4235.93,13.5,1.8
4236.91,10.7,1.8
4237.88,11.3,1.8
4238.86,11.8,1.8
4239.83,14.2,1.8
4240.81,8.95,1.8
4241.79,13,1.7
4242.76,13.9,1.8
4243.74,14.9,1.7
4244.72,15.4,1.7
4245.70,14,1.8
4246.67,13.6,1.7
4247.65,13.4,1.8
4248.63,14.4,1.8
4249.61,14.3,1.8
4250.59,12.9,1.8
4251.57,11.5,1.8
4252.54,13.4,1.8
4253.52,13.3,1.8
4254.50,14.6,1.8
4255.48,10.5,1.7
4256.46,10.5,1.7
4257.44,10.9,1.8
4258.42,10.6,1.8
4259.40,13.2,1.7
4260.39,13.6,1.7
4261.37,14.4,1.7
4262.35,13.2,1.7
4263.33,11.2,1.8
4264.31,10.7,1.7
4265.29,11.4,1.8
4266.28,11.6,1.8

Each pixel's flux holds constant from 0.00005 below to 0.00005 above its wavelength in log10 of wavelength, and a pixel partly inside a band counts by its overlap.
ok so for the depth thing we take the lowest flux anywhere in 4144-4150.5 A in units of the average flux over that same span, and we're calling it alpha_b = 0.74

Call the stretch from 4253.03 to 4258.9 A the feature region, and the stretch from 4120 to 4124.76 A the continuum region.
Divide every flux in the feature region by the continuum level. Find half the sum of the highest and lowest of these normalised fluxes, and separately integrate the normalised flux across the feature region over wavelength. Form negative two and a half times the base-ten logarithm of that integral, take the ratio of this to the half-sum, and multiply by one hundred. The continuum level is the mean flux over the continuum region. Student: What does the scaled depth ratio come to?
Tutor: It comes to -176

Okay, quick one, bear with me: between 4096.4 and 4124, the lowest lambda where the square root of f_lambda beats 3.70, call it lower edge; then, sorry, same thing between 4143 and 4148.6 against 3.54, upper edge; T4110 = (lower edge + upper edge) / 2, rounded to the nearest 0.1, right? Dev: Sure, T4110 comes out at 4130.0 A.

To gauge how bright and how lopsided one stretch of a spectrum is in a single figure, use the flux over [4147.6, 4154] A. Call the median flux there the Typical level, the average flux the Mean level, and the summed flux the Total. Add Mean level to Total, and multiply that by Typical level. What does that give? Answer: 1102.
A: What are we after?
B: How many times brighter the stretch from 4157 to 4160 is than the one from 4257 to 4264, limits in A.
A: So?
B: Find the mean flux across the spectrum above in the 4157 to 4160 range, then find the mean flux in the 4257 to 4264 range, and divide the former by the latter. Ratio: 1.13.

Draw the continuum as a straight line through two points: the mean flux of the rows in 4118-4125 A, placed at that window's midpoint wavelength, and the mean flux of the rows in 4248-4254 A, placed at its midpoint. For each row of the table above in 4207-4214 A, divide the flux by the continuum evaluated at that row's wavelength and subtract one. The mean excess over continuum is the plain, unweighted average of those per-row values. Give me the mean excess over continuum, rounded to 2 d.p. -0.06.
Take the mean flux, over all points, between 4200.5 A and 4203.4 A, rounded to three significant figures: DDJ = 12.7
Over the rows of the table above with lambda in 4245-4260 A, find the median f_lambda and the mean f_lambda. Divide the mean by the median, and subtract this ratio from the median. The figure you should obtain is 12.3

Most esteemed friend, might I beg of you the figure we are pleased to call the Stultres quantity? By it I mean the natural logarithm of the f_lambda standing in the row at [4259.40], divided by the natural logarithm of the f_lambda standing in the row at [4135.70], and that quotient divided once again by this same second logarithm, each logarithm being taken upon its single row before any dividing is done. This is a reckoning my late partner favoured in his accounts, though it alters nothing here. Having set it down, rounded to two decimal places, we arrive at 0.41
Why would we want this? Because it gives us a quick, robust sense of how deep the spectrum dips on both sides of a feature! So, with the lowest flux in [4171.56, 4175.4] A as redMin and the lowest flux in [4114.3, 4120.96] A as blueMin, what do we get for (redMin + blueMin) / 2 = 10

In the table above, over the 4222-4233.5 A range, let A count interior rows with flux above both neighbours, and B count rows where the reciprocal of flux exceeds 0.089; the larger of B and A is 3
